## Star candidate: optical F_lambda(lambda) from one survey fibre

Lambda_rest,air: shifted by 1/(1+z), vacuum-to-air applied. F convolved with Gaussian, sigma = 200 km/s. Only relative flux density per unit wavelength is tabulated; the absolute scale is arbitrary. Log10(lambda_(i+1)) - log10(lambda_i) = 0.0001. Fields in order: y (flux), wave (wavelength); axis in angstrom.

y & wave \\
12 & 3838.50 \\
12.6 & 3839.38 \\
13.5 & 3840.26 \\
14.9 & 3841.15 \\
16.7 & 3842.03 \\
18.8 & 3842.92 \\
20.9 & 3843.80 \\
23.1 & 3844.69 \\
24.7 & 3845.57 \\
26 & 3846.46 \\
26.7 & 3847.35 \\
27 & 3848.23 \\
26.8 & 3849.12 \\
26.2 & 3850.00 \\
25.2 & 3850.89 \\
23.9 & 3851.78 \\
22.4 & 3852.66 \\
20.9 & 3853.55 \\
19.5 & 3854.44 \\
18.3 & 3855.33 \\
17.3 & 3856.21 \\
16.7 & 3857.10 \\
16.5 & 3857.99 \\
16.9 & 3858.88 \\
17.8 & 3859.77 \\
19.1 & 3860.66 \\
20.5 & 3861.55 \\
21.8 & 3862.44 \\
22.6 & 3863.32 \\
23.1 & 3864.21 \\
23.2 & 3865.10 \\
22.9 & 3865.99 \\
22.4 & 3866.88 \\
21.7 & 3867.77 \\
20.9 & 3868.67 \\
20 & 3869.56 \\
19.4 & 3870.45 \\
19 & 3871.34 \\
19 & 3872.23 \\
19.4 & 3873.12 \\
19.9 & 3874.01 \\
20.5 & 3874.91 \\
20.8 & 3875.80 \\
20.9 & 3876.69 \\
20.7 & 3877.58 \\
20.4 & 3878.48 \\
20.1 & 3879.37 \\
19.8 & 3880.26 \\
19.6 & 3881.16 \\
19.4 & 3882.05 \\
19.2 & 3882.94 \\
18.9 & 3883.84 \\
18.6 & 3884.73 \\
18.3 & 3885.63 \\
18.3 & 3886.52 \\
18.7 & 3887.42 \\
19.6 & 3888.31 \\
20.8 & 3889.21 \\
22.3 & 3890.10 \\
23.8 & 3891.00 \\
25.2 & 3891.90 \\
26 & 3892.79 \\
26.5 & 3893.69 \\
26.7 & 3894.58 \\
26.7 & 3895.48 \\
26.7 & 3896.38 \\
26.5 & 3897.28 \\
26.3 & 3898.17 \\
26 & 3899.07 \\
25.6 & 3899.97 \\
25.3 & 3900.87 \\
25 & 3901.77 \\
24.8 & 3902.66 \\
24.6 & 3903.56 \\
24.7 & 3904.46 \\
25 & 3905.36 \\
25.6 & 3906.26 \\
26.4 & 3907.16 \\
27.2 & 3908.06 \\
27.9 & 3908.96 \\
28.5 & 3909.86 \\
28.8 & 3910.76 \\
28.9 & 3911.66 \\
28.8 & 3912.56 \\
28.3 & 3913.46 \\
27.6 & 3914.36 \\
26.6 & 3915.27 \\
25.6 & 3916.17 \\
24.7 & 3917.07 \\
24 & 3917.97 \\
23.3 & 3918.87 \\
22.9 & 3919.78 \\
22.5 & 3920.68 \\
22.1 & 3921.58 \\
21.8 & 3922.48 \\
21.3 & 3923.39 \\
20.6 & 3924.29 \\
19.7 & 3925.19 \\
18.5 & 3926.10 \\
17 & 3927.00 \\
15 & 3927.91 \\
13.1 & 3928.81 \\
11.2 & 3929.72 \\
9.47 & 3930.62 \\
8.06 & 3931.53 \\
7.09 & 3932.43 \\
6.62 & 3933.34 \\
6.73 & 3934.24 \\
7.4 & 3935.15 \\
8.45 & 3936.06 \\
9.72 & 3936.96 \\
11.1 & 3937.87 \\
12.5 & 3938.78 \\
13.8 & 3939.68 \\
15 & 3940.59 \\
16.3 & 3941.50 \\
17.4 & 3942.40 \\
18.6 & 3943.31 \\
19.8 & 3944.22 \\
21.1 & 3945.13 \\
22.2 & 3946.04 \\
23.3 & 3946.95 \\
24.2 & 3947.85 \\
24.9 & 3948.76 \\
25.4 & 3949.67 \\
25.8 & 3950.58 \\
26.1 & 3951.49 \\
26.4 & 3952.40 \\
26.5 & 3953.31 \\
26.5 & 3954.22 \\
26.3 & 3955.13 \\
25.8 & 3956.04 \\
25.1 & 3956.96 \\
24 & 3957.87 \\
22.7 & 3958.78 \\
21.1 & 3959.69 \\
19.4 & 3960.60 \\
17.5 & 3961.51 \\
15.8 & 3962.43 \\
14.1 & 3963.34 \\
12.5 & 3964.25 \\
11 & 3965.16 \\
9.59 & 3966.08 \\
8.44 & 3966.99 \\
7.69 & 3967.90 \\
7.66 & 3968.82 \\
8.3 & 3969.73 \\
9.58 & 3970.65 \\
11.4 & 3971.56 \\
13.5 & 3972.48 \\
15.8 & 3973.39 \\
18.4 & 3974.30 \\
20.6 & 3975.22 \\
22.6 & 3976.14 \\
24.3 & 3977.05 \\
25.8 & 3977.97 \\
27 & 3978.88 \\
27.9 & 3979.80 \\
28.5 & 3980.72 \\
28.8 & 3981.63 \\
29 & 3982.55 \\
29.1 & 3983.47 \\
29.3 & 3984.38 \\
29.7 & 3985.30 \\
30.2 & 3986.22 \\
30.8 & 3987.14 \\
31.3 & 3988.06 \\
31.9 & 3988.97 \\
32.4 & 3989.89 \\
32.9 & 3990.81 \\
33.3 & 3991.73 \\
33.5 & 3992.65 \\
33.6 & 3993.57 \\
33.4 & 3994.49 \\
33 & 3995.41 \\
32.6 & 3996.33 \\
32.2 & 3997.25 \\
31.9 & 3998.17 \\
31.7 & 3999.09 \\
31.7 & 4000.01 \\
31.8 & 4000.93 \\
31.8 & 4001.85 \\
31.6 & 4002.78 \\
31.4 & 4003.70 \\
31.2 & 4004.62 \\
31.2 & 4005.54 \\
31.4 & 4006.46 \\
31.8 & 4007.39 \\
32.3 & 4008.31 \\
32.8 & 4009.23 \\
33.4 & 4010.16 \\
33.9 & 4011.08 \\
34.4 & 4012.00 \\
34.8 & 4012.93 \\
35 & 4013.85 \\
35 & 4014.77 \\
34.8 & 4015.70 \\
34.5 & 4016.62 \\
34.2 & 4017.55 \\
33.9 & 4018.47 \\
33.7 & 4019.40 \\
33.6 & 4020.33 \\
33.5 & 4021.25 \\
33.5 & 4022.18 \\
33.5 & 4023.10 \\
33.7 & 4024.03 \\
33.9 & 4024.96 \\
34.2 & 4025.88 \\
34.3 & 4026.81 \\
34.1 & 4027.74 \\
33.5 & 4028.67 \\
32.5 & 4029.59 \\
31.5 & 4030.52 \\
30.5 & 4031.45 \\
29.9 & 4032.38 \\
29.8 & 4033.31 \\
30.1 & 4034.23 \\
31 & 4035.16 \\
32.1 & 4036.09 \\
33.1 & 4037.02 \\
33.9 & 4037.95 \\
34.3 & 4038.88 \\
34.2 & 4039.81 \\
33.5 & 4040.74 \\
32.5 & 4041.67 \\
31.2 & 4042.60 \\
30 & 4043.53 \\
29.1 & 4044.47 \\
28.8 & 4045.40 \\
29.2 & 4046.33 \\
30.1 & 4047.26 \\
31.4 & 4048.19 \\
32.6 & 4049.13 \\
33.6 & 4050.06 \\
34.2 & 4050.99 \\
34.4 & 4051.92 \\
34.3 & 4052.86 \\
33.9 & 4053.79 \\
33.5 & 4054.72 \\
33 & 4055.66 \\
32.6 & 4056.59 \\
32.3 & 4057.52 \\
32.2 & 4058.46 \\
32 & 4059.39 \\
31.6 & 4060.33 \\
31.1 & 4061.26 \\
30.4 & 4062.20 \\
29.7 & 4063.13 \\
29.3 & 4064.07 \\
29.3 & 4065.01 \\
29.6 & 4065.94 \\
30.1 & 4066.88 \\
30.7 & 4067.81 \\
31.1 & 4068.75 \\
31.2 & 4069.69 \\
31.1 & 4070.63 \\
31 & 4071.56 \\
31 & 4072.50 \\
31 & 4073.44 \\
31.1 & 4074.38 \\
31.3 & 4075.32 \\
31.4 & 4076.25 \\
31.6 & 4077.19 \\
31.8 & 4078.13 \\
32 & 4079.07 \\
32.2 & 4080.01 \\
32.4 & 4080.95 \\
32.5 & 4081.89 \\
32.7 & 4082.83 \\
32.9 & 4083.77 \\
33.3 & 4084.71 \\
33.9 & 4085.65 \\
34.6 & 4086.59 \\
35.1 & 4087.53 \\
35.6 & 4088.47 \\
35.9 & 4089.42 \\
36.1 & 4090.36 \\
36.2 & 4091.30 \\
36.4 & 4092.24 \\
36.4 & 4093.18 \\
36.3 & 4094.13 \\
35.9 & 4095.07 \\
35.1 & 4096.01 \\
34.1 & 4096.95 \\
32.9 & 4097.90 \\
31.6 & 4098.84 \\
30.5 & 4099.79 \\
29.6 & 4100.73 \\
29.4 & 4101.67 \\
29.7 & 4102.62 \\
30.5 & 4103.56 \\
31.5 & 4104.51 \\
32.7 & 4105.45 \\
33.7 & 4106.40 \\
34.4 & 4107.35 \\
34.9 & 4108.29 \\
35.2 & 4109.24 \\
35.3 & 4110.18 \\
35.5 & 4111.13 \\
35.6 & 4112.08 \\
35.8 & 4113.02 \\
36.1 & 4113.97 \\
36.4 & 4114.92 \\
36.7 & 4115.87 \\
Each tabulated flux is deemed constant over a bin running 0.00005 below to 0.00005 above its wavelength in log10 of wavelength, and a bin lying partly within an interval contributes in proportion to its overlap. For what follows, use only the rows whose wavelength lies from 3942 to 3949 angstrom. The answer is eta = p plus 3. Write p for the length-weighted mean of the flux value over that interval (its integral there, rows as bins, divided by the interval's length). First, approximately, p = 21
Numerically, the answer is 24.4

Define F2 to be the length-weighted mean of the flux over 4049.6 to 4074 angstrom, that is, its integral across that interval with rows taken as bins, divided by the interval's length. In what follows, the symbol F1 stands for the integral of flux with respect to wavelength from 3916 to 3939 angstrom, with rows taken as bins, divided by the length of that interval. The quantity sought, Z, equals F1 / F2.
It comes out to 0.5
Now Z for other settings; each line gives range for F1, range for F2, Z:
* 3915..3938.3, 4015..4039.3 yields 0.5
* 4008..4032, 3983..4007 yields 1.1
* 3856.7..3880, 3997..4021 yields 0.6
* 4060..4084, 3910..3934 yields 1.5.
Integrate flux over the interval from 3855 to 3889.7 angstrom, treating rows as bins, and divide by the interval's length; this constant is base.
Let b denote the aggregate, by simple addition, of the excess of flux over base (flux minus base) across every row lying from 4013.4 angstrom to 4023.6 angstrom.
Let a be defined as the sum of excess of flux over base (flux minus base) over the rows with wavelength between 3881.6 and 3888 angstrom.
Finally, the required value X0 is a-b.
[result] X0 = -164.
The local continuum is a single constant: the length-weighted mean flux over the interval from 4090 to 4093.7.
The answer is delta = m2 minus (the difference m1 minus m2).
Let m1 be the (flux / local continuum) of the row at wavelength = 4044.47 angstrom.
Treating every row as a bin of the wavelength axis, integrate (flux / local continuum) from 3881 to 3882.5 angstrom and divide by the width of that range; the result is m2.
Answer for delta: 0.3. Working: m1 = 0.80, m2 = 0.54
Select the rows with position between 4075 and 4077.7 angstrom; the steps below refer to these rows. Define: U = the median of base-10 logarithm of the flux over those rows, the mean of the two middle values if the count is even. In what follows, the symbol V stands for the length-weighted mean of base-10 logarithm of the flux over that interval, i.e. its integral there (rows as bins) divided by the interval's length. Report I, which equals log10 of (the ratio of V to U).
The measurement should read 0.0012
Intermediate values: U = 1.50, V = 1.50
